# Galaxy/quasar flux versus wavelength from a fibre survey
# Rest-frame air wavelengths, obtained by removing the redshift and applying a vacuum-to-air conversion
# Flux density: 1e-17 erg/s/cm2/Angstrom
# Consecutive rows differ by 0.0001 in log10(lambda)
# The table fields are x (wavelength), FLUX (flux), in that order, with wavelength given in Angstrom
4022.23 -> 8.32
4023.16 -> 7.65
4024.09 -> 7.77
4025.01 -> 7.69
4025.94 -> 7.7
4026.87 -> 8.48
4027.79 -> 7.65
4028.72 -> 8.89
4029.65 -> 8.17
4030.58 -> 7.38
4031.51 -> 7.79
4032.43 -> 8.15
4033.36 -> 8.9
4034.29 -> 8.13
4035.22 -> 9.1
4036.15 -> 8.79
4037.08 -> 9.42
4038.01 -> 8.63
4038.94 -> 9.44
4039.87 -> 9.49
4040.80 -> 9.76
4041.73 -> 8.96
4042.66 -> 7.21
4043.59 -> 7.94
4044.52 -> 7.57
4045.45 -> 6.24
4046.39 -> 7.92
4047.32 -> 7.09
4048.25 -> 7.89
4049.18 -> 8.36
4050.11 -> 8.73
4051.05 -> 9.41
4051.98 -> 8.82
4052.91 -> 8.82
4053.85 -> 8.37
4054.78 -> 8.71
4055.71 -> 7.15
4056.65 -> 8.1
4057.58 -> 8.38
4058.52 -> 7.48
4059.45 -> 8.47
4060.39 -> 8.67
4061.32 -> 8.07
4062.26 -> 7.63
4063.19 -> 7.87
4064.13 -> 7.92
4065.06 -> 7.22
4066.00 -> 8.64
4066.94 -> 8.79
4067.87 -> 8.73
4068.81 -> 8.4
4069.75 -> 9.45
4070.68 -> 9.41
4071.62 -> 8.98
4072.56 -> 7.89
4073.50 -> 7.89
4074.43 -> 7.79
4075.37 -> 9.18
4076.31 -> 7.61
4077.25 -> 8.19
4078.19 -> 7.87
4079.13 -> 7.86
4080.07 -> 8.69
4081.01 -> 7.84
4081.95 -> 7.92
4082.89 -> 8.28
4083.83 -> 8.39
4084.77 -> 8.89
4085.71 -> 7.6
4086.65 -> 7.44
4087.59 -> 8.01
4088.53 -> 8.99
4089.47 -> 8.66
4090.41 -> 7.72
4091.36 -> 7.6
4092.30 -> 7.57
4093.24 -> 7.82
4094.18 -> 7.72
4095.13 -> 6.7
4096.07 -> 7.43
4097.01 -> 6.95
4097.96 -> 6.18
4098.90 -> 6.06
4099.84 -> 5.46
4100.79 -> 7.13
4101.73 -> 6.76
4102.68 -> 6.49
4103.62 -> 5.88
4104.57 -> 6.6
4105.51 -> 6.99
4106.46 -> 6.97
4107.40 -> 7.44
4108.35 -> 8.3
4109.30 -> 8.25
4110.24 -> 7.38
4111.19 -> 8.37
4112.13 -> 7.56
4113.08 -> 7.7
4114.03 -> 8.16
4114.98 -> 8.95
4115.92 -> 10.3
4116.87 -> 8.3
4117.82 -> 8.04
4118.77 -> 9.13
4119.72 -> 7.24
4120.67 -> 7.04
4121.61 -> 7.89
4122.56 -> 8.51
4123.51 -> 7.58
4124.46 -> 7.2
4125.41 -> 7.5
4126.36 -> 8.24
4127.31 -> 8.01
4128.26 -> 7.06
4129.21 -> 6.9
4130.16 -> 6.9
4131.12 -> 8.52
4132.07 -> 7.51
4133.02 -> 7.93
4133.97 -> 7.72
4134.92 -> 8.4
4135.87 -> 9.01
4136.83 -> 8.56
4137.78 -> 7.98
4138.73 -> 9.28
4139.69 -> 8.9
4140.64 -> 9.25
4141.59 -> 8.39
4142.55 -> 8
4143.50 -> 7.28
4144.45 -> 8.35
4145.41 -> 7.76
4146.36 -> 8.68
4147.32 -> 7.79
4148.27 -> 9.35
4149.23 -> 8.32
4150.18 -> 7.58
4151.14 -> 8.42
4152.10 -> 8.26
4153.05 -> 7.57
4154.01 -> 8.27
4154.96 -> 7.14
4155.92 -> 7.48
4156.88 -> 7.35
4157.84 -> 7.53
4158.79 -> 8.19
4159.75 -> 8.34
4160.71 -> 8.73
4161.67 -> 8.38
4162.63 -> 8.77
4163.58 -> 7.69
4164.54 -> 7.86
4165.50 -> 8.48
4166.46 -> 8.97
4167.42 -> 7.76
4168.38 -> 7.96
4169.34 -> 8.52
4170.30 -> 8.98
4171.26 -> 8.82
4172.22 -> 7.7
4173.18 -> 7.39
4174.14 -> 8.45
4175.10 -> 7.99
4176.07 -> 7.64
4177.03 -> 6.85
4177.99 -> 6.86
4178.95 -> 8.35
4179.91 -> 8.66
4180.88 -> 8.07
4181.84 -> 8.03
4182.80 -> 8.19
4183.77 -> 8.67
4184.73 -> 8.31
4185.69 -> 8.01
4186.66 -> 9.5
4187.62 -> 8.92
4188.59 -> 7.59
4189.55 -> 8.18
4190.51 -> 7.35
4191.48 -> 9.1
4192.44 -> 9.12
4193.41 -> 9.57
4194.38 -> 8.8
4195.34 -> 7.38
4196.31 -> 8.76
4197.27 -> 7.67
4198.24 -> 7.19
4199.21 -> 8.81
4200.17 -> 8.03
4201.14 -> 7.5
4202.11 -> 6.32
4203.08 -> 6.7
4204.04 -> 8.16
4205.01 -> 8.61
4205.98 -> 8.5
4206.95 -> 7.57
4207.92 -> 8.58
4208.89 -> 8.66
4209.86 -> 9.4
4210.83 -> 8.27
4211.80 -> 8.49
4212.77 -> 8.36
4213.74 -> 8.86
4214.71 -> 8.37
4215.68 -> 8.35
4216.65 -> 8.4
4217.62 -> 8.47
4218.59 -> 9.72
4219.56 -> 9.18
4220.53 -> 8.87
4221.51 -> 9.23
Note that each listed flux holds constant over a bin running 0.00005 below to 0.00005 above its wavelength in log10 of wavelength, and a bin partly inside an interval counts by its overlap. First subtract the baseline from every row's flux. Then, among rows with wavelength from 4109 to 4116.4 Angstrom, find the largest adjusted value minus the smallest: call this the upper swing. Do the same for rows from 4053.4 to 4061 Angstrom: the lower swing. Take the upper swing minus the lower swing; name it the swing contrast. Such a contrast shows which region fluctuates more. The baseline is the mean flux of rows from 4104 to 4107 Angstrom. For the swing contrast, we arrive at 1.4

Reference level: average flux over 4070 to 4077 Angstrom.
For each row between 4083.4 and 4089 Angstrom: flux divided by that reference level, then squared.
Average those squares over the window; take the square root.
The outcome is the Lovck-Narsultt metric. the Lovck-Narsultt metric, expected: 0.98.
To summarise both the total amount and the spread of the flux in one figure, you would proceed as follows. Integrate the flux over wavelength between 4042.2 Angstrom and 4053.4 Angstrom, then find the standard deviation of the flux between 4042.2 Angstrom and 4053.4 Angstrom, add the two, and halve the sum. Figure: 45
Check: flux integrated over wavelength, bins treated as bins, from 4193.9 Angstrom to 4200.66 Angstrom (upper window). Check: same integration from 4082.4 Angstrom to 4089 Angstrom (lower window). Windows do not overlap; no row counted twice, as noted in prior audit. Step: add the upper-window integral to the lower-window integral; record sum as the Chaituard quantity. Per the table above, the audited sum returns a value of 109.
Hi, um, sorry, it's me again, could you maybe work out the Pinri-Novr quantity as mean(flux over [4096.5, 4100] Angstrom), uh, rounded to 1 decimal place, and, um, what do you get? 6.2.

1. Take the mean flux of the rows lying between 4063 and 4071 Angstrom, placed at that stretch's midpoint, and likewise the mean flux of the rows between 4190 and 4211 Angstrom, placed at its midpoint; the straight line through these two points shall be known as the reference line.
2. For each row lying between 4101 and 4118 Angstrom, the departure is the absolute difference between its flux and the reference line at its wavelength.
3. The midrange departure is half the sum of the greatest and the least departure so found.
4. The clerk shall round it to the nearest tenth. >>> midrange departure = 1.3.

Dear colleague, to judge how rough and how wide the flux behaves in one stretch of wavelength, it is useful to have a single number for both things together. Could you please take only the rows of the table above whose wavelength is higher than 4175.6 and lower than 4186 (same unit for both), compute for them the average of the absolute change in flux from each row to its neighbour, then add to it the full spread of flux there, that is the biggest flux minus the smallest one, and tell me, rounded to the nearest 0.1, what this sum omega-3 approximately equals 2.3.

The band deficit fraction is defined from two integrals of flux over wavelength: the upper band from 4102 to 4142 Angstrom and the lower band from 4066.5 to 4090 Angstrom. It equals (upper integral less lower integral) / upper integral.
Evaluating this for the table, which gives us 0.38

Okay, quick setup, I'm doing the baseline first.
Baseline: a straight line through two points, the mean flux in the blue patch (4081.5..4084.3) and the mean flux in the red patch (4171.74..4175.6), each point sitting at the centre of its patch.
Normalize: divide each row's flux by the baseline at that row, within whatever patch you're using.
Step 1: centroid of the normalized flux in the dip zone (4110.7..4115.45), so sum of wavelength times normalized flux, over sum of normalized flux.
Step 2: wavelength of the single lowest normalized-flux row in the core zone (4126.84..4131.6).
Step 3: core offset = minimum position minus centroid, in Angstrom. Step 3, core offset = 16.1 Angstrom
